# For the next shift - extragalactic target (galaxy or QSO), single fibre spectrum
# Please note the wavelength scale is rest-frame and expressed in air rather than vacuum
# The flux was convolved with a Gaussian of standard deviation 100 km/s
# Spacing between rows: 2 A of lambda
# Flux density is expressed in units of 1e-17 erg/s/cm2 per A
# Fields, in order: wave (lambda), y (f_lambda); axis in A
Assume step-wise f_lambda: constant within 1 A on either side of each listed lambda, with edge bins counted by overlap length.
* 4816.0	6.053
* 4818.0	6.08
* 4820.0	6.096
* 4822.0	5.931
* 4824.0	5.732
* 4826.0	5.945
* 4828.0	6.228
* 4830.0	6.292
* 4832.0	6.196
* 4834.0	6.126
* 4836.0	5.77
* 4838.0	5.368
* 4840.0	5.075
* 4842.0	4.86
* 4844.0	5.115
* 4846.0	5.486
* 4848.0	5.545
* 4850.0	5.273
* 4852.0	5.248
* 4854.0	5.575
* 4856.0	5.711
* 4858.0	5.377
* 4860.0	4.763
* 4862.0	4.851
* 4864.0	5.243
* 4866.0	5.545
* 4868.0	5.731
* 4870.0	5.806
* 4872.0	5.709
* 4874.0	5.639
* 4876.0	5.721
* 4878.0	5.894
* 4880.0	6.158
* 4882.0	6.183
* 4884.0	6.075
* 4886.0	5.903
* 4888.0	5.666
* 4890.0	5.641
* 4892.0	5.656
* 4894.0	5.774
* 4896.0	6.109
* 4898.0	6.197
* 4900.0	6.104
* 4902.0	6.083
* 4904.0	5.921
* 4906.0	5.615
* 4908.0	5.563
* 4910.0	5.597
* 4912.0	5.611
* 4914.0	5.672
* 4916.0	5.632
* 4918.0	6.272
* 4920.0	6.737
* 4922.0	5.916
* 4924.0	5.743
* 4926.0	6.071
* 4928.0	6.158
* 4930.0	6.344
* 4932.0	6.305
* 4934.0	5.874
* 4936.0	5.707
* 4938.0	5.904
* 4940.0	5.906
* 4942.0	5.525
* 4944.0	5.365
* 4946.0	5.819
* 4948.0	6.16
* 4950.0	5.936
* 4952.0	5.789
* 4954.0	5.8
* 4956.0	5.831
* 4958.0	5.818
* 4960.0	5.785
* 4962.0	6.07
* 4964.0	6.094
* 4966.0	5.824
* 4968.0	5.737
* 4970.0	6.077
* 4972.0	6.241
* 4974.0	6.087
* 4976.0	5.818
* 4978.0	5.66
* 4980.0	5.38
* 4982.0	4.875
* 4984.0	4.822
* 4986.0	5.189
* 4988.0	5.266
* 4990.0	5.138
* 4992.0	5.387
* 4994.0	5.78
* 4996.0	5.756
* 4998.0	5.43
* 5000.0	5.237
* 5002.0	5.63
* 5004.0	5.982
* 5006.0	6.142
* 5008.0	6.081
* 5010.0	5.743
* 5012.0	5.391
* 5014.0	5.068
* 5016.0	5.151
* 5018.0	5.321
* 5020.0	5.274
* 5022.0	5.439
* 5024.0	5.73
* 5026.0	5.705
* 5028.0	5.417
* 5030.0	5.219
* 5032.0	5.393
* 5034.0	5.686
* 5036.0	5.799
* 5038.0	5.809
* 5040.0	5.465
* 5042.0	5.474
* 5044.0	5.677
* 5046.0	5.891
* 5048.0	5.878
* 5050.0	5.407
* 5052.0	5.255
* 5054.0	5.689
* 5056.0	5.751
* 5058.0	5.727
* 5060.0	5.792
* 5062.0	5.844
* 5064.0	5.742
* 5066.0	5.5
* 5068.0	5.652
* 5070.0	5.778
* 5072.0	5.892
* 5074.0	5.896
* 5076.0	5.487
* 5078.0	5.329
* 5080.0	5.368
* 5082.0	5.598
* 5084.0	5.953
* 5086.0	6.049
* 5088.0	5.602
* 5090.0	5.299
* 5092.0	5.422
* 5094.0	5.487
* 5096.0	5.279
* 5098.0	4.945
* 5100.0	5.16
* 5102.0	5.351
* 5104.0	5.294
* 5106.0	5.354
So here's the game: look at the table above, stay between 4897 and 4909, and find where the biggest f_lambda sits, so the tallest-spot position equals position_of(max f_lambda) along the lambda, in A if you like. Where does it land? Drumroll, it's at 4898.0 A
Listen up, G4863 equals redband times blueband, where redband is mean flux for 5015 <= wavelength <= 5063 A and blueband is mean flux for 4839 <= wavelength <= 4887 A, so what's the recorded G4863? 30.8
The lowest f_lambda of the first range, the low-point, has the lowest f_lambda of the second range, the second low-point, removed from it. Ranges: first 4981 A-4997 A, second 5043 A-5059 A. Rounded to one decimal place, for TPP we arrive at -0.4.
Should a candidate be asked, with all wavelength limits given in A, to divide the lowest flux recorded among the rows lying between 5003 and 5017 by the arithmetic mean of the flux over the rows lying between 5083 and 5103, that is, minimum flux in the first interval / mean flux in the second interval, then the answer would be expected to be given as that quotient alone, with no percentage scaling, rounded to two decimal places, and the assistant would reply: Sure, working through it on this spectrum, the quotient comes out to 0.93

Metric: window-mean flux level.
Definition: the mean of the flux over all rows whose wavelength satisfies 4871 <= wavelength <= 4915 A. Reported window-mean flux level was 5.84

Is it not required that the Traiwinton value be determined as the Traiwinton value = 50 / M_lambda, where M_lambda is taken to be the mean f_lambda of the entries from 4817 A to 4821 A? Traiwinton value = 8.21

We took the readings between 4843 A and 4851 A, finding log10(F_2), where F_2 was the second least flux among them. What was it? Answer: 0.72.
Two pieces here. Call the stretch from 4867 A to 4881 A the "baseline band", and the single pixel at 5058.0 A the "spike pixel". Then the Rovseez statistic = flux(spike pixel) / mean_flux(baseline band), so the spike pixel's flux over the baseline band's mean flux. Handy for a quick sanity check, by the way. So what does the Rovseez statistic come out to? 0.99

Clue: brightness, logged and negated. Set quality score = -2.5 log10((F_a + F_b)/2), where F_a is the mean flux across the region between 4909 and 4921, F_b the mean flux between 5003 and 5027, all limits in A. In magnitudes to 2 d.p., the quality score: -1.90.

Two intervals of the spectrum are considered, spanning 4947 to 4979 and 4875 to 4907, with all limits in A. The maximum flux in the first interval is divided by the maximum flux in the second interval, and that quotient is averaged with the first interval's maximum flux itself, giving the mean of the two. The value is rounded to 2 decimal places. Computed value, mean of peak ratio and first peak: 3.62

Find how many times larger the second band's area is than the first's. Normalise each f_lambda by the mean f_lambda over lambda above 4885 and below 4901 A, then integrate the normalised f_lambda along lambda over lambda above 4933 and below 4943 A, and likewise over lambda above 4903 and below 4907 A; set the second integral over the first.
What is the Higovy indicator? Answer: 0.4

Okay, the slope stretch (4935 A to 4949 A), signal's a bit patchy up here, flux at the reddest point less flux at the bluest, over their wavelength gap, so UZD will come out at 0.04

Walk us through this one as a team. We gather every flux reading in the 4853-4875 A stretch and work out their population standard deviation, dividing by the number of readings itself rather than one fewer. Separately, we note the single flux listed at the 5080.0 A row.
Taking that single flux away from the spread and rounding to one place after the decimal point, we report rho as -5.0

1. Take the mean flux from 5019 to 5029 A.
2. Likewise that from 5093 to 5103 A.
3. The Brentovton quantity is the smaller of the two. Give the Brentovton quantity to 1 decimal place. 5.2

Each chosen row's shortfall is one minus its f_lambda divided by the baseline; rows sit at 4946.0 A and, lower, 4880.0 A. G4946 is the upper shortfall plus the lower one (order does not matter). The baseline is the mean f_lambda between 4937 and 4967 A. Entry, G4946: -0.050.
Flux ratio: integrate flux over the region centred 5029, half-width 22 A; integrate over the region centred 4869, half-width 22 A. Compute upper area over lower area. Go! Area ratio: 0.99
